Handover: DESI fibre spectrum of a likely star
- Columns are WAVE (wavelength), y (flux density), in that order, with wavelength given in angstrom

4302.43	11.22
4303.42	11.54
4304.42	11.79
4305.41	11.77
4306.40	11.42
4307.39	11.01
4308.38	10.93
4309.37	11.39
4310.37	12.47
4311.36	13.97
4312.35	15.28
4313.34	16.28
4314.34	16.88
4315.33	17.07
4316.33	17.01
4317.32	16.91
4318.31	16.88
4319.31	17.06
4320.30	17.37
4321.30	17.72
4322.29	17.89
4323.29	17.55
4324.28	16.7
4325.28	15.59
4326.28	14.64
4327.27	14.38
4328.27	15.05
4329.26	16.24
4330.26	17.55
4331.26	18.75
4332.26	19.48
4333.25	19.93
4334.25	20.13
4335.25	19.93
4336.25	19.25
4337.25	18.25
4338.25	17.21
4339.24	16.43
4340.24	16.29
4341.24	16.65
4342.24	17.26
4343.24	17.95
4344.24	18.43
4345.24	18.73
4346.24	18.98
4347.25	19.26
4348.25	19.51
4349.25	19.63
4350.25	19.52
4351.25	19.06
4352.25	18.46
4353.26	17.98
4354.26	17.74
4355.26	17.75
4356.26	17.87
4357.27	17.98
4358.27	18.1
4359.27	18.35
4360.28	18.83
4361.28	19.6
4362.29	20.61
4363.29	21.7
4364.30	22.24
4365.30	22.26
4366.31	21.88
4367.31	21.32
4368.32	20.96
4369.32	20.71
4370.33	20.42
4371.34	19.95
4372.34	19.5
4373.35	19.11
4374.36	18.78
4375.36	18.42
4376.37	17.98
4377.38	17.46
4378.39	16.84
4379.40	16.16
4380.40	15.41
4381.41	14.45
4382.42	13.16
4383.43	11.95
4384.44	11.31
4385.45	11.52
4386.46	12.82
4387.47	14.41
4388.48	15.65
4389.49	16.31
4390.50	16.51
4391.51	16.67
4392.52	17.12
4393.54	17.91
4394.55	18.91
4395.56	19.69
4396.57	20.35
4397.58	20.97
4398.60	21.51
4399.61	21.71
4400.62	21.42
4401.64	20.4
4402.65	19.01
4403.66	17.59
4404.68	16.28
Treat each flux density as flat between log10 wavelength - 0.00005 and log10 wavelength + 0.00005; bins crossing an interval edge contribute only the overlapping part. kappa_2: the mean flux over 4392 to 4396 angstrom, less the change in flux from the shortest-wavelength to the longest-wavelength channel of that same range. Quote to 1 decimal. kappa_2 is 15.8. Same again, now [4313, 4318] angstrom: 16.2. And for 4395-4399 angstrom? 18.8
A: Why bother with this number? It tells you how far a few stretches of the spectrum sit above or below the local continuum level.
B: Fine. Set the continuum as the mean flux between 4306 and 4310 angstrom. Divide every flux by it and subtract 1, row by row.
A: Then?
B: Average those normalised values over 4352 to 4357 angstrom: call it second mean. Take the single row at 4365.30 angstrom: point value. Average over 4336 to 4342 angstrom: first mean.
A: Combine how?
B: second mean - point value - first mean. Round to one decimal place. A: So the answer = -0.9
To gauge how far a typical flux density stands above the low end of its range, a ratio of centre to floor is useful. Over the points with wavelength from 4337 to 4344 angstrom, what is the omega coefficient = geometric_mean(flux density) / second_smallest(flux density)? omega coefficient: 1.04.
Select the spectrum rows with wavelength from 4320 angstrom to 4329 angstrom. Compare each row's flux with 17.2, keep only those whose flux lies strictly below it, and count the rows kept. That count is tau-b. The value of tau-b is 5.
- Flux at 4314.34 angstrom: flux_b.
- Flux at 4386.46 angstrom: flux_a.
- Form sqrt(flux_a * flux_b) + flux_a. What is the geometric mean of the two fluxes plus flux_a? 28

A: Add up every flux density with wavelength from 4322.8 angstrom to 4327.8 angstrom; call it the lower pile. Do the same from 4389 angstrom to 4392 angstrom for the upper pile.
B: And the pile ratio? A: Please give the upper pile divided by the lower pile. 0.63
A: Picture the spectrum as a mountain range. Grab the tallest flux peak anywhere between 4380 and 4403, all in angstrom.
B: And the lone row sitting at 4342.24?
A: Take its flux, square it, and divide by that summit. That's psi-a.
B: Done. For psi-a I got 13.7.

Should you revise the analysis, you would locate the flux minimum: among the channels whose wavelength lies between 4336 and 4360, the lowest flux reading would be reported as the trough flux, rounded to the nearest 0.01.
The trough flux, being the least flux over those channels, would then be 16.29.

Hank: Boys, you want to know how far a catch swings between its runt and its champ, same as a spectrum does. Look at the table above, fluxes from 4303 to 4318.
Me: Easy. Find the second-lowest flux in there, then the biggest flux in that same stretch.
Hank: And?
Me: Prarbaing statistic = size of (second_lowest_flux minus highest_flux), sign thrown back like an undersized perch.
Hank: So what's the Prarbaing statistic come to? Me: 6.1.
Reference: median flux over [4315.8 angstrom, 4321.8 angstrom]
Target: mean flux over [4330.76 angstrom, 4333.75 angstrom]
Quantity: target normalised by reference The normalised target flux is 1.1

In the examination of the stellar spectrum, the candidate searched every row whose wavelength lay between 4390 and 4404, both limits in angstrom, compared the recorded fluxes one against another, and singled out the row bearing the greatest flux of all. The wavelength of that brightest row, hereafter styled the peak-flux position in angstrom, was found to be 4399.61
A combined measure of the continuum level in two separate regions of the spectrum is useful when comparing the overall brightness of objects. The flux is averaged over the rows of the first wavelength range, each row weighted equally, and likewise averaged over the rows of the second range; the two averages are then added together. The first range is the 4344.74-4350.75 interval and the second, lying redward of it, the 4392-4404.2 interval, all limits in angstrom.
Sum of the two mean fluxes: 39.0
